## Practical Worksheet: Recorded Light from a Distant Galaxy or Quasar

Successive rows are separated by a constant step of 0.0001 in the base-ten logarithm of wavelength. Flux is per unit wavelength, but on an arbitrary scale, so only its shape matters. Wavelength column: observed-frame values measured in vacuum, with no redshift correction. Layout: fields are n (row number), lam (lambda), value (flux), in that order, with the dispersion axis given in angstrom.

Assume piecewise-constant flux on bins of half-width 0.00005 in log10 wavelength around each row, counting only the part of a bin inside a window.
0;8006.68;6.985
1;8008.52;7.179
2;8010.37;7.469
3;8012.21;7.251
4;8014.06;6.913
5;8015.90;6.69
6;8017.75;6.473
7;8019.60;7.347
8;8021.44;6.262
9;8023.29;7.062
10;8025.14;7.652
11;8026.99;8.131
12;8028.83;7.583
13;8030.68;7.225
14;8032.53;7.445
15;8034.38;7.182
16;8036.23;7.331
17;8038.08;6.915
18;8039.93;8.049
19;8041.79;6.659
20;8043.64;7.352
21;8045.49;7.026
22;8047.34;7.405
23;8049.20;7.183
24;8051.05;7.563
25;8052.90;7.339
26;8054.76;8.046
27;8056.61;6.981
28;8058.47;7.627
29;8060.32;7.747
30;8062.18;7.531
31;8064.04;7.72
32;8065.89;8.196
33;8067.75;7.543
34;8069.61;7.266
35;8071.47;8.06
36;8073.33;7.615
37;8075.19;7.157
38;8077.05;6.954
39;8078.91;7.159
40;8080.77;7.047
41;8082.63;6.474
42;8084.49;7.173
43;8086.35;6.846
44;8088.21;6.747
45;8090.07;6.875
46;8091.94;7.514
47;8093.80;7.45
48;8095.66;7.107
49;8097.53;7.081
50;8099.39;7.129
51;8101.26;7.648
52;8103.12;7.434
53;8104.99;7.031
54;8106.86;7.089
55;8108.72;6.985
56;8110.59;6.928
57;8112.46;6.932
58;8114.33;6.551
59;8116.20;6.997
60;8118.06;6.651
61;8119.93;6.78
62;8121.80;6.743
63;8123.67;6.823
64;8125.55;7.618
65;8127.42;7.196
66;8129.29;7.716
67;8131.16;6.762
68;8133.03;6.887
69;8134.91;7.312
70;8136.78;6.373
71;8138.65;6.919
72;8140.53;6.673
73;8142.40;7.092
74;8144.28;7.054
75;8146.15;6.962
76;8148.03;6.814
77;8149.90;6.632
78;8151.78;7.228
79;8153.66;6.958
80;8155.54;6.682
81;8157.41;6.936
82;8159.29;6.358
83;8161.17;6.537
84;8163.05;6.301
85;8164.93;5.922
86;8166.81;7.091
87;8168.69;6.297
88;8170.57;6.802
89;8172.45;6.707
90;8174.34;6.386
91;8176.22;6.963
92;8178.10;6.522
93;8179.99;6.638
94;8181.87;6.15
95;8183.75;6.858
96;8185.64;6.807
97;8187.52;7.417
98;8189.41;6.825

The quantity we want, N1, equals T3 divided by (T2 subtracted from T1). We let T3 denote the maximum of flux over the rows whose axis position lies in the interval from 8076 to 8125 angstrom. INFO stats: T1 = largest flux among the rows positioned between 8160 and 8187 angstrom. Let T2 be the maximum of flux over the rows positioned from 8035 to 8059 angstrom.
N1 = -8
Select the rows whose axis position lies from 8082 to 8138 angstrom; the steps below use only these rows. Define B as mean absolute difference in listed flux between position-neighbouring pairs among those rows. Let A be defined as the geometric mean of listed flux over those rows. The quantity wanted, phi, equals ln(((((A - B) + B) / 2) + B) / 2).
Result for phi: 0.65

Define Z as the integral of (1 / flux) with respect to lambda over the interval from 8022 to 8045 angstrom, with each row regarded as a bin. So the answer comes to 3.1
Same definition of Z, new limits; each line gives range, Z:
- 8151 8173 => 3.3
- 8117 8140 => 3.3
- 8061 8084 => 3.1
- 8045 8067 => 2.9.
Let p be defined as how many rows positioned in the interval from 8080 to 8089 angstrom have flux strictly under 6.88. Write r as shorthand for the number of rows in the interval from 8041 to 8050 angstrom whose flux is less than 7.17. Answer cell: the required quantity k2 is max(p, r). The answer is 3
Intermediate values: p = 3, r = 2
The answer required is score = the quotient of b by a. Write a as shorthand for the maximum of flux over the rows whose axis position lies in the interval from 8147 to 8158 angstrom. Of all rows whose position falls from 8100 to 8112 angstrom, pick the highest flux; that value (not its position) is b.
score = 1.06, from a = 7.228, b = 7.648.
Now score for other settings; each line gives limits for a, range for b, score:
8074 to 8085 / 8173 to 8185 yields 0.97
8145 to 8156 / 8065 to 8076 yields 1.13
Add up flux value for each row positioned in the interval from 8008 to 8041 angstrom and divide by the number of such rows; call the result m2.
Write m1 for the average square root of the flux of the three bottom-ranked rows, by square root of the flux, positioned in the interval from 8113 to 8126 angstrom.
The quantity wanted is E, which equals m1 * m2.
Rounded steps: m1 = 2.58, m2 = 7.23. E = 18.6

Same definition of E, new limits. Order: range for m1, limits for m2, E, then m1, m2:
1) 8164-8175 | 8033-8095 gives 18.2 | 2.49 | 7.33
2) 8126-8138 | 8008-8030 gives 18.5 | 2.58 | 7.17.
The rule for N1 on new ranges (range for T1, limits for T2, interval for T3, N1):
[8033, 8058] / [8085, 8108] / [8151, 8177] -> 18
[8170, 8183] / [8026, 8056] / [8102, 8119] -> -6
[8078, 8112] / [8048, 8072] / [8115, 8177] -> -14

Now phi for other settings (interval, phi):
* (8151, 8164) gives 0.60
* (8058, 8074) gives 0.75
